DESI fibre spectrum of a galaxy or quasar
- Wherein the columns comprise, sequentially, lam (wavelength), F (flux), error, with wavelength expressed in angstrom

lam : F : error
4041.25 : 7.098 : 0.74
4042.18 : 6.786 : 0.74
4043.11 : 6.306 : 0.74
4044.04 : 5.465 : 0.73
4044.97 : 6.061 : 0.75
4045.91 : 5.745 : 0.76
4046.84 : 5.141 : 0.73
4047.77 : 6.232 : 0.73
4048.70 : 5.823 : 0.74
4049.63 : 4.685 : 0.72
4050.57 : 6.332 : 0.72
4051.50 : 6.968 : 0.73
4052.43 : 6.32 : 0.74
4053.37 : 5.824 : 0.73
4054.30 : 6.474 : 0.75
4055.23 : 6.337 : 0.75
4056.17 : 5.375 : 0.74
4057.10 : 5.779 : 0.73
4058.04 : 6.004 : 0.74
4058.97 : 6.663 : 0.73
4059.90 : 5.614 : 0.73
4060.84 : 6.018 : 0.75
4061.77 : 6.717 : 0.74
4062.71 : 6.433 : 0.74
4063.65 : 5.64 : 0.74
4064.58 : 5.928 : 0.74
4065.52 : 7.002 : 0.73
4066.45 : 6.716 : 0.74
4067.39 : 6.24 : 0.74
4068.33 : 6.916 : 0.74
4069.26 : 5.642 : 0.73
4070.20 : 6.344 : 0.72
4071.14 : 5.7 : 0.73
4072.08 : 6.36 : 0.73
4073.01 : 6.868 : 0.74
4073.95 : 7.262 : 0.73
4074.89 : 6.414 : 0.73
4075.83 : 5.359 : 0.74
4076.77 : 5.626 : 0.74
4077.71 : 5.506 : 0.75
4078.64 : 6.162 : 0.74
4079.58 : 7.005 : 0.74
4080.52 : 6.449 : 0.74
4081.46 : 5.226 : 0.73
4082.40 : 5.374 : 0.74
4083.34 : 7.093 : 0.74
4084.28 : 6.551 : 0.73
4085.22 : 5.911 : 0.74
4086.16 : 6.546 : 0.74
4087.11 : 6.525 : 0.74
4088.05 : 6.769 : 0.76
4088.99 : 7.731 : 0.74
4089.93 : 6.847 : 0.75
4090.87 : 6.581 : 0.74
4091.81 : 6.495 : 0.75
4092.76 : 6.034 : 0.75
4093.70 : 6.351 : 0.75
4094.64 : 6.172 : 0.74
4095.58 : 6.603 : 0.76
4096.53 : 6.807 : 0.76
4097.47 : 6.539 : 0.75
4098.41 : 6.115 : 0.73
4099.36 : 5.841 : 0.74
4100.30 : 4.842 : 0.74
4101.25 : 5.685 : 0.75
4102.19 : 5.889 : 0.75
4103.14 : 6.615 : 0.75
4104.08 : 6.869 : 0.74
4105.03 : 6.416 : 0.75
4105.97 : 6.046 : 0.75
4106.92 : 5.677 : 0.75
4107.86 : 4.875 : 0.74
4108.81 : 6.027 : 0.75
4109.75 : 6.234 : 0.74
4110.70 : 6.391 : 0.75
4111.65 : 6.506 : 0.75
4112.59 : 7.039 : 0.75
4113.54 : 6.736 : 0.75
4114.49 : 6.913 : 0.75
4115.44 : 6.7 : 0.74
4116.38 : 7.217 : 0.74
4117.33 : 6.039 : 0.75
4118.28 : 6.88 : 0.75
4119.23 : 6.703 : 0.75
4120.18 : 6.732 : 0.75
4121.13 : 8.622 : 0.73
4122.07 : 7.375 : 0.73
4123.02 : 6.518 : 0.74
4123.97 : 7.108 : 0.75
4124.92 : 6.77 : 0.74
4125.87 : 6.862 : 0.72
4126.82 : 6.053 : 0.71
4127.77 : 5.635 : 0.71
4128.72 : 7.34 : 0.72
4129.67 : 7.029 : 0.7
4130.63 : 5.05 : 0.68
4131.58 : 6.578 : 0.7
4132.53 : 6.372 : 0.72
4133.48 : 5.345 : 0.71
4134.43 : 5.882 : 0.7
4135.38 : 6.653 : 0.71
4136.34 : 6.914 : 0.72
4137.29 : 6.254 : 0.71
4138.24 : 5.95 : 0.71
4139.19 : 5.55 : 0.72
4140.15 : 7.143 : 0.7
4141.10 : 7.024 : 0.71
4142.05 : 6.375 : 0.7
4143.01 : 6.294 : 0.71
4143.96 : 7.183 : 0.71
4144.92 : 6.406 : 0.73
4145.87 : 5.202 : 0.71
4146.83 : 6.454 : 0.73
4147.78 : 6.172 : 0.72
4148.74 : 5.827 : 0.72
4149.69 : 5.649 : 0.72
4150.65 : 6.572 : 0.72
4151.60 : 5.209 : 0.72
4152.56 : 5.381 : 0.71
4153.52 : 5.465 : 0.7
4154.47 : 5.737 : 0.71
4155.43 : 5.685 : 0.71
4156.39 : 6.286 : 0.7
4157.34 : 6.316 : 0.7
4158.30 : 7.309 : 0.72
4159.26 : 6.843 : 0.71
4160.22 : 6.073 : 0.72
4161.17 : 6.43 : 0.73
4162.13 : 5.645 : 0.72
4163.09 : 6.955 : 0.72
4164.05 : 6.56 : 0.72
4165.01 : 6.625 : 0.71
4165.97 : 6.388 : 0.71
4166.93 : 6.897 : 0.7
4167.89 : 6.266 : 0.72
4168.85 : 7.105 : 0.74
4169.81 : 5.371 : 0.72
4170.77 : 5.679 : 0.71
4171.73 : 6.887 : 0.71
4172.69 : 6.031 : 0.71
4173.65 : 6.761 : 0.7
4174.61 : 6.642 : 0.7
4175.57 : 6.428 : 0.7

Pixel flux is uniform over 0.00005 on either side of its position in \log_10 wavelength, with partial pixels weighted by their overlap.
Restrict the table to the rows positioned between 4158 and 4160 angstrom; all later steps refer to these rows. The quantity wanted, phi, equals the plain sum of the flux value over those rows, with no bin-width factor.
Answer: 14.2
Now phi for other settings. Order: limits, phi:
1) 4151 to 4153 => 10.6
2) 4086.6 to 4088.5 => 13.3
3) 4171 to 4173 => 12.9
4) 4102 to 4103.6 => 12.5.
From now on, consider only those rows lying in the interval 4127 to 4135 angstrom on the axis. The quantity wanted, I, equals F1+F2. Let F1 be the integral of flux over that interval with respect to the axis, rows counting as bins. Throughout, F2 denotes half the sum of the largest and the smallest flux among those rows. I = 55.4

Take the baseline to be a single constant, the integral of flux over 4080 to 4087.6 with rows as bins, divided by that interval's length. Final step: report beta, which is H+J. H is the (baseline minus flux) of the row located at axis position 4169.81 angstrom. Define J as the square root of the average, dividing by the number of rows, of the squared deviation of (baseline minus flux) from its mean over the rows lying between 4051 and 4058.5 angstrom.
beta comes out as 1.3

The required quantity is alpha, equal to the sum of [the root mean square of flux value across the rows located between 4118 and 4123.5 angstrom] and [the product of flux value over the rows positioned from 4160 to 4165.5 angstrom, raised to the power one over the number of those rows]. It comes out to 13.5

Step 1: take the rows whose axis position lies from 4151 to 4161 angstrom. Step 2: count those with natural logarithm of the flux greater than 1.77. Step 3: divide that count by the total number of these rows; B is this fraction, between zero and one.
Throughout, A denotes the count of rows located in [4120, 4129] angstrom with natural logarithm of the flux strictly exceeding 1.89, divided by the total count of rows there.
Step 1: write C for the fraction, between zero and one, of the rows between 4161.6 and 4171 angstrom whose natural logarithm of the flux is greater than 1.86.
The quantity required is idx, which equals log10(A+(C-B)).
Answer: -0.2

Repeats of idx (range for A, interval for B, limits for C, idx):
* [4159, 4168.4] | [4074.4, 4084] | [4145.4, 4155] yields -1.0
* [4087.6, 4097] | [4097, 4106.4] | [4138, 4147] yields -1.0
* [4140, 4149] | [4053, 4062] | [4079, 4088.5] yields -0.4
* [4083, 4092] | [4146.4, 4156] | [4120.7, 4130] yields 0.0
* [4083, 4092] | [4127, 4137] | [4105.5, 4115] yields -1.0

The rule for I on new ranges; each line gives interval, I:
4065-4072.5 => 54.0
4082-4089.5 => 55.8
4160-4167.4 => 54.1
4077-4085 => 55.4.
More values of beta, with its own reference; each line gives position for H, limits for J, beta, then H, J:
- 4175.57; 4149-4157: 0.2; -0.22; 0.43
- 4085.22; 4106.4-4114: 0.9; 0.30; 0.63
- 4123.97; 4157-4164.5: -0.4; -0.90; 0.49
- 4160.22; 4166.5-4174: 0.7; 0.14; 0.60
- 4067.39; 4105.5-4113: 0.6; -0.03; 0.60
